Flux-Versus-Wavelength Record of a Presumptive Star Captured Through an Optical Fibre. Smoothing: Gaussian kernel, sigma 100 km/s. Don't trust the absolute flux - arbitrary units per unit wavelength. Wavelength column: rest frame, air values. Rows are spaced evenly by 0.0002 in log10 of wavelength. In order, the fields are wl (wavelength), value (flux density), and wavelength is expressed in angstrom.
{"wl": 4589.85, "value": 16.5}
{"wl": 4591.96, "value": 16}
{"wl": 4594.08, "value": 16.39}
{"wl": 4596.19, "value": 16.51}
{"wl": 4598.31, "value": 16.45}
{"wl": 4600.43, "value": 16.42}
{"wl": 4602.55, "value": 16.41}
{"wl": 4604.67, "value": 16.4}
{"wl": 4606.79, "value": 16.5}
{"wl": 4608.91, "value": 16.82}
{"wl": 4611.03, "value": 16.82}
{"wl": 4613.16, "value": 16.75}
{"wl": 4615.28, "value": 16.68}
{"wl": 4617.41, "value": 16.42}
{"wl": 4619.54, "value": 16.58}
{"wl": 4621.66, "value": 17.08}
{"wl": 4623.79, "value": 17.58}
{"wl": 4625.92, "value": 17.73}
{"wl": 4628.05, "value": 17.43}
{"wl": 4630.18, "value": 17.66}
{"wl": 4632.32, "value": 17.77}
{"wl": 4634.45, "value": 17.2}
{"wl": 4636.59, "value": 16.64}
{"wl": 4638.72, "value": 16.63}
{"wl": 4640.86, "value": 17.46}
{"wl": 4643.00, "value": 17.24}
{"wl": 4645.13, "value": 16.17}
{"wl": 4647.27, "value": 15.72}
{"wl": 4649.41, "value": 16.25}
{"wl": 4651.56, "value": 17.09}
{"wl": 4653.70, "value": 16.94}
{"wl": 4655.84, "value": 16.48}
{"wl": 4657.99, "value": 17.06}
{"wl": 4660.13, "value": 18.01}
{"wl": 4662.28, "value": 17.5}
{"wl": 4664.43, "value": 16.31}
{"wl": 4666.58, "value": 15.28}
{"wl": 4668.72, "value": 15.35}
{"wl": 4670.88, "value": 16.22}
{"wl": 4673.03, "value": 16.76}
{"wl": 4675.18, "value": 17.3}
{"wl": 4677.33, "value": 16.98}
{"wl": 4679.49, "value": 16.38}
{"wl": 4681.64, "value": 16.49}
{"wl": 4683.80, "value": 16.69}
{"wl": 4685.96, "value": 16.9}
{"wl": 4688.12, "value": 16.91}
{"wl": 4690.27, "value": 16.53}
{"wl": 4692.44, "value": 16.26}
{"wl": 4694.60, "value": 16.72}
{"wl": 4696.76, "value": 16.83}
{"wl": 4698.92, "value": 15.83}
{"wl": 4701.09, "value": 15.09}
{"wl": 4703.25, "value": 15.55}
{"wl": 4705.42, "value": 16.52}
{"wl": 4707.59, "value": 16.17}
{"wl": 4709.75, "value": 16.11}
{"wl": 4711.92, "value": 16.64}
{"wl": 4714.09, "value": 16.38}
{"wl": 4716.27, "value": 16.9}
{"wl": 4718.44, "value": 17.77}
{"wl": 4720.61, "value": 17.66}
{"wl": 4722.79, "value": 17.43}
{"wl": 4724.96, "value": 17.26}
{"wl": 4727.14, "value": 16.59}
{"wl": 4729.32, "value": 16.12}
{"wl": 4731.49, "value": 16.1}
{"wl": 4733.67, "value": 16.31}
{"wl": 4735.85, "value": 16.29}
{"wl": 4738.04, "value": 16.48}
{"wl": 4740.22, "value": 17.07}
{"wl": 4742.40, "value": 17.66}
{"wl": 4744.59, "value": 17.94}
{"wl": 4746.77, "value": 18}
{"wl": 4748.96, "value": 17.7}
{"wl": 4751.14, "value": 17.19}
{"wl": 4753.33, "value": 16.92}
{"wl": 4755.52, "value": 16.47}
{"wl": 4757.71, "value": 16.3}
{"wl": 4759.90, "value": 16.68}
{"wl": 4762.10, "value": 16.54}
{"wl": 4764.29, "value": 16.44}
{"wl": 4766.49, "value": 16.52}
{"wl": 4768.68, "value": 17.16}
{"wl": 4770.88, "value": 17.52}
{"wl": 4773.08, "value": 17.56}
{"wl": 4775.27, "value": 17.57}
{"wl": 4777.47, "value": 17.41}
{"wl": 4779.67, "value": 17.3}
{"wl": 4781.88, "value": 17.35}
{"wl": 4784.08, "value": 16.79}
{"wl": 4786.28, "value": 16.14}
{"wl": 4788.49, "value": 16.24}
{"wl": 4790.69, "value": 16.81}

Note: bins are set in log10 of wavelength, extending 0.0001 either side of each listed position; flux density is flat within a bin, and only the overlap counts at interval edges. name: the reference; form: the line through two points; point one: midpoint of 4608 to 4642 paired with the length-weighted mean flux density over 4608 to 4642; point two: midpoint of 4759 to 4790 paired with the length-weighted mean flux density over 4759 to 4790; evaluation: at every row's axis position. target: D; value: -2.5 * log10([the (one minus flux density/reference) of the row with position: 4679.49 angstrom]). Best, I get 3.5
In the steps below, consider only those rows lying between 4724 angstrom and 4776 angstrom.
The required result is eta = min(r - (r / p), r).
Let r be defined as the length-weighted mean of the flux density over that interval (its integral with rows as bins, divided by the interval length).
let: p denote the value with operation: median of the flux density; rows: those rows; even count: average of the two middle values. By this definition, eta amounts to 15.92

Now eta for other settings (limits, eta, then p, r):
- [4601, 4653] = 15.87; 16.8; 16.9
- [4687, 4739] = 15.52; 16.5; 16.5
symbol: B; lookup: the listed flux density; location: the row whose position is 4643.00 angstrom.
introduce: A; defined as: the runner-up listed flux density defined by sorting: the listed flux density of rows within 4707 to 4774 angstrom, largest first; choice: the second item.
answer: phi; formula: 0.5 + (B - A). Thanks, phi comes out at -0.2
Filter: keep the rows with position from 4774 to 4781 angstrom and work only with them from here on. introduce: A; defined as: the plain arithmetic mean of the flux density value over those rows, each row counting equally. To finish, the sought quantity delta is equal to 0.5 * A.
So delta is 8.71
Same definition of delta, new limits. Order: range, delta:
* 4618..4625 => 8.54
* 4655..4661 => 8.59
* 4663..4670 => 7.82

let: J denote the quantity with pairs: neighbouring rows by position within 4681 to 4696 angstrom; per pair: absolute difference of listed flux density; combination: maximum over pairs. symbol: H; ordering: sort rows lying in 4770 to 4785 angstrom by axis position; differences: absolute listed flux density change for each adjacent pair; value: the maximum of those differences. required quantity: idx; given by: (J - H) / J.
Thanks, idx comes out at -0.2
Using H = 0.560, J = 0.5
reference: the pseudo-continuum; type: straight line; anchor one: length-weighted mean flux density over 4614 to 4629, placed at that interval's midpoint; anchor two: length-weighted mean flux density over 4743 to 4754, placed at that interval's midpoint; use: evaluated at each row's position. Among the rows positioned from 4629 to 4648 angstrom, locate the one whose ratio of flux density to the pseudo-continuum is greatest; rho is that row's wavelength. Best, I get 4632.32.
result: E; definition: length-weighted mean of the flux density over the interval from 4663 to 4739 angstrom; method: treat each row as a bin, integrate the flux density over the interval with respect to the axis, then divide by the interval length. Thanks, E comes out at 16.49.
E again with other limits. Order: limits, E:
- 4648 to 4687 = 16.65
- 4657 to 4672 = 16.53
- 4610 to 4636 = 17.13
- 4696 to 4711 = 16.01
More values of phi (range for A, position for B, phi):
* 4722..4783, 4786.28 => -1.3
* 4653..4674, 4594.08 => -0.6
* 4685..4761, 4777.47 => 0.0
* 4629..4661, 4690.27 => -0.7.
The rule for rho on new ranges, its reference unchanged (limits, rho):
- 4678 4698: 4688.12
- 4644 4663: 4660.13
